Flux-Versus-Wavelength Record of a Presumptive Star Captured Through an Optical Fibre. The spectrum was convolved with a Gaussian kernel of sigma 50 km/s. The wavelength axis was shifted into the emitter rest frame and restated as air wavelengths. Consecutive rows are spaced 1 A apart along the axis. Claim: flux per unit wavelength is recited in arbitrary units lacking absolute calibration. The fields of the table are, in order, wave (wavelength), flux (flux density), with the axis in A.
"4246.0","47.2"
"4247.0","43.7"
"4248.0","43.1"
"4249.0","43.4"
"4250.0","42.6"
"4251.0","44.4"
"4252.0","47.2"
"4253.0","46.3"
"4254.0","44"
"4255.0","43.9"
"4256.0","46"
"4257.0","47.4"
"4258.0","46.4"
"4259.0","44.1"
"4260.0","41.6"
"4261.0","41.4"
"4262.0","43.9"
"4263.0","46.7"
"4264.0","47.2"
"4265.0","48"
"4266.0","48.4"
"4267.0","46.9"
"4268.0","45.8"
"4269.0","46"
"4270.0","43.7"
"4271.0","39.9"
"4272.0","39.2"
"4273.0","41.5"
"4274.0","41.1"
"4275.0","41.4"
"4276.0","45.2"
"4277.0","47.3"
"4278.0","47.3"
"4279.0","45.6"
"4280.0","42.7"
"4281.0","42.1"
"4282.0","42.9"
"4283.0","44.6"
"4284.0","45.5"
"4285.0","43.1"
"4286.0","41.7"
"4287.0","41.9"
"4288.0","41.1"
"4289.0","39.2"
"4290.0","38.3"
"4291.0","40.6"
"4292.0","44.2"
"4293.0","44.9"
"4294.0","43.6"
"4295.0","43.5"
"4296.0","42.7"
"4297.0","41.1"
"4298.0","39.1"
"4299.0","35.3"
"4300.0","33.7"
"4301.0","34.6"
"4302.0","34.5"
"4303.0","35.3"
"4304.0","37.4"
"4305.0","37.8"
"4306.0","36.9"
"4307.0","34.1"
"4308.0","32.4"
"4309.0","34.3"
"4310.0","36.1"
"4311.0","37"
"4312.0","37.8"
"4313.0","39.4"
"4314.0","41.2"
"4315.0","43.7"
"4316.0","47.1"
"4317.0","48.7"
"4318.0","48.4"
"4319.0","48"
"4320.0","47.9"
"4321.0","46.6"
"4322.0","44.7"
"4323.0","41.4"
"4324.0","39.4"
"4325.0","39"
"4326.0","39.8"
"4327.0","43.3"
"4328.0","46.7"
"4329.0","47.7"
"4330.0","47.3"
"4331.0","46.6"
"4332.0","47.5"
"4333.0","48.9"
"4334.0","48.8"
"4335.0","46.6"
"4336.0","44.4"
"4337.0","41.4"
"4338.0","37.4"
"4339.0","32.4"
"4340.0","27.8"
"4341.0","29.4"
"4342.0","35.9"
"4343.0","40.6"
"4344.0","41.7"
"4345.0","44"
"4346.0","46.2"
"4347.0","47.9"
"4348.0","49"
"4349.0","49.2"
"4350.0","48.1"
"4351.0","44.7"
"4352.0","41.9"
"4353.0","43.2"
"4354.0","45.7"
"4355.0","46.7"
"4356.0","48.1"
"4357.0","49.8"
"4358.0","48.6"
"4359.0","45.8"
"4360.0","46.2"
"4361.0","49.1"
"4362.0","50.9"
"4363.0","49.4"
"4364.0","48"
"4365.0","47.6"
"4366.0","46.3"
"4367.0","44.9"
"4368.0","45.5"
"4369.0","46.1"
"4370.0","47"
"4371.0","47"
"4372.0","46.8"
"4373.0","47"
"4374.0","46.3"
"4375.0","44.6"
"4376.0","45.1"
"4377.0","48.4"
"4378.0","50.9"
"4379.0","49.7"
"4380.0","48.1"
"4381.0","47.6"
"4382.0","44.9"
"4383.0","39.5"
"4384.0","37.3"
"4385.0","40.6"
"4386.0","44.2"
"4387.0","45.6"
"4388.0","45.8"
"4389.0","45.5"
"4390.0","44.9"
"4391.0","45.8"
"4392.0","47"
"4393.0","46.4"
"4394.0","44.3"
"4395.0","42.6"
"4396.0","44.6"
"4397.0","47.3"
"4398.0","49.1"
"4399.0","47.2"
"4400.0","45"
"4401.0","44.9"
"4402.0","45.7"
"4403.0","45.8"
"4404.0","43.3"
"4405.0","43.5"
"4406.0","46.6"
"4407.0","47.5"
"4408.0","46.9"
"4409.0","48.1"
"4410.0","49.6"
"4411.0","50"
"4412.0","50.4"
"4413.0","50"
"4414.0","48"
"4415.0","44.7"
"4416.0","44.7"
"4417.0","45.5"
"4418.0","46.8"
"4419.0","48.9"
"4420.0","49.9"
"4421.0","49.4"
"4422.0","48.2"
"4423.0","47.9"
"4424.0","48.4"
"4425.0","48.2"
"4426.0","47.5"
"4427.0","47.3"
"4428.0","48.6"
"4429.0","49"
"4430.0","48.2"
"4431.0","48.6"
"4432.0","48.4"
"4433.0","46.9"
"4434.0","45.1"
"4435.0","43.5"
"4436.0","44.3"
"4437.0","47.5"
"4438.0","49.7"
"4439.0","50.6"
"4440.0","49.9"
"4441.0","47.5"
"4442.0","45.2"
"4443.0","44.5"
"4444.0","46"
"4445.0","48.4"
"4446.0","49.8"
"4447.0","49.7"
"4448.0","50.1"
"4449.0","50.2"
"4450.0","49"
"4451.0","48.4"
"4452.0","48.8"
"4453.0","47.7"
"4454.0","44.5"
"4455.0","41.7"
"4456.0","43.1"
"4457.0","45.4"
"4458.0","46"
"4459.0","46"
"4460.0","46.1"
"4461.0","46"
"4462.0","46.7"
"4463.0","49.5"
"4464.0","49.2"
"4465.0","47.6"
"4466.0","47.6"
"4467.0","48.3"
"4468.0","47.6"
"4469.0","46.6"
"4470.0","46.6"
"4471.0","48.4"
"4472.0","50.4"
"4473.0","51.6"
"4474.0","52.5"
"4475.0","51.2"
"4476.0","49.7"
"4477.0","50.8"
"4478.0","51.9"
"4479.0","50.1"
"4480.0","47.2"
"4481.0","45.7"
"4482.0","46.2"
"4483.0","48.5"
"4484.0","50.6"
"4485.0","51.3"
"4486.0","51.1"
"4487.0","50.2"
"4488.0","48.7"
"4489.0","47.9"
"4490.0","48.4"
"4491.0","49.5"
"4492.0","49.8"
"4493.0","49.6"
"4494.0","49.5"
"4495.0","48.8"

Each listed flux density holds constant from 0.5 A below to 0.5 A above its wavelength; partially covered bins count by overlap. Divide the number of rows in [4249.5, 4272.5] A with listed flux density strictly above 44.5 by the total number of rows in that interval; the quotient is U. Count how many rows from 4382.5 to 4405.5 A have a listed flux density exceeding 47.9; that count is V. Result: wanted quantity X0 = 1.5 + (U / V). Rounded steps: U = 0.52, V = 1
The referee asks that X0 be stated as 2.02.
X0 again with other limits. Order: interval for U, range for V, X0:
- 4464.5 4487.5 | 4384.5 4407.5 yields 2.50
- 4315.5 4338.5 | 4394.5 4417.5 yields 1.59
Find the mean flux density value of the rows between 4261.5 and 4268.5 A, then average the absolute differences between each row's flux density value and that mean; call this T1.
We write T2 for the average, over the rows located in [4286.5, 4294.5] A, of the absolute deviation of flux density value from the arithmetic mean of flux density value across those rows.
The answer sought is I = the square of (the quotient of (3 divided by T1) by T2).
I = 2.2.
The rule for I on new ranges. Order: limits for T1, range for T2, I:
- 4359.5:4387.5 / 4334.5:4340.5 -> 0.1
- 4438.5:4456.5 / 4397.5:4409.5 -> 0.9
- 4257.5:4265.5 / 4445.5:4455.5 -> 0.5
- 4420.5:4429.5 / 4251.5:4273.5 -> 6.9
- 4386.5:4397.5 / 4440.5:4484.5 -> 2.5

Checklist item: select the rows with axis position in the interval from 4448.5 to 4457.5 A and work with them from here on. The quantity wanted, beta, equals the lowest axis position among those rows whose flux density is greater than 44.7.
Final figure 4449.0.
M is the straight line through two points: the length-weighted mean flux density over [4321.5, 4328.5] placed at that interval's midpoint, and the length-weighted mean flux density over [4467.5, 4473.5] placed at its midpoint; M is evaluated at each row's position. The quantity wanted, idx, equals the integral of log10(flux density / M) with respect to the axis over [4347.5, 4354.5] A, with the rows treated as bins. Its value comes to 0.18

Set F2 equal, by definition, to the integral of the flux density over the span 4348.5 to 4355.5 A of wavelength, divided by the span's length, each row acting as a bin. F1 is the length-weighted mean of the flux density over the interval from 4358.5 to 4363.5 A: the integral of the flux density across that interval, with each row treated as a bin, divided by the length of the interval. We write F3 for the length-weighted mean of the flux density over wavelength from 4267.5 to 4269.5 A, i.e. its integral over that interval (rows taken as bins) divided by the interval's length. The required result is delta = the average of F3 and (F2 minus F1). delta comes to 21.6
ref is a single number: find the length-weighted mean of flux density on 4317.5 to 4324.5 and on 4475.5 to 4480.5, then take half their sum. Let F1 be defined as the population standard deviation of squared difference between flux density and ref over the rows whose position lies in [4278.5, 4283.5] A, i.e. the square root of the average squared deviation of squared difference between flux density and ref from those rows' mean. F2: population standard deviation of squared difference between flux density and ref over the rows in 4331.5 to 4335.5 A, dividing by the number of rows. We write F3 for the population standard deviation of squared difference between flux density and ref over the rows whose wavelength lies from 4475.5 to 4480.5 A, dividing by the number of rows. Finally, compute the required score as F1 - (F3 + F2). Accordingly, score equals 3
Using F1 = 10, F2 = 1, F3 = 6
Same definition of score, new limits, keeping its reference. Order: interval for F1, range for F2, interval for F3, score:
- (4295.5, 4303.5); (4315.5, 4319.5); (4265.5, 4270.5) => 55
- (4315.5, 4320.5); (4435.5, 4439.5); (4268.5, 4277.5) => -28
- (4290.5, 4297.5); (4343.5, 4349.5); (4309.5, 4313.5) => -21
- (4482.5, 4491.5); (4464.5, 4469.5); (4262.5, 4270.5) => 0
